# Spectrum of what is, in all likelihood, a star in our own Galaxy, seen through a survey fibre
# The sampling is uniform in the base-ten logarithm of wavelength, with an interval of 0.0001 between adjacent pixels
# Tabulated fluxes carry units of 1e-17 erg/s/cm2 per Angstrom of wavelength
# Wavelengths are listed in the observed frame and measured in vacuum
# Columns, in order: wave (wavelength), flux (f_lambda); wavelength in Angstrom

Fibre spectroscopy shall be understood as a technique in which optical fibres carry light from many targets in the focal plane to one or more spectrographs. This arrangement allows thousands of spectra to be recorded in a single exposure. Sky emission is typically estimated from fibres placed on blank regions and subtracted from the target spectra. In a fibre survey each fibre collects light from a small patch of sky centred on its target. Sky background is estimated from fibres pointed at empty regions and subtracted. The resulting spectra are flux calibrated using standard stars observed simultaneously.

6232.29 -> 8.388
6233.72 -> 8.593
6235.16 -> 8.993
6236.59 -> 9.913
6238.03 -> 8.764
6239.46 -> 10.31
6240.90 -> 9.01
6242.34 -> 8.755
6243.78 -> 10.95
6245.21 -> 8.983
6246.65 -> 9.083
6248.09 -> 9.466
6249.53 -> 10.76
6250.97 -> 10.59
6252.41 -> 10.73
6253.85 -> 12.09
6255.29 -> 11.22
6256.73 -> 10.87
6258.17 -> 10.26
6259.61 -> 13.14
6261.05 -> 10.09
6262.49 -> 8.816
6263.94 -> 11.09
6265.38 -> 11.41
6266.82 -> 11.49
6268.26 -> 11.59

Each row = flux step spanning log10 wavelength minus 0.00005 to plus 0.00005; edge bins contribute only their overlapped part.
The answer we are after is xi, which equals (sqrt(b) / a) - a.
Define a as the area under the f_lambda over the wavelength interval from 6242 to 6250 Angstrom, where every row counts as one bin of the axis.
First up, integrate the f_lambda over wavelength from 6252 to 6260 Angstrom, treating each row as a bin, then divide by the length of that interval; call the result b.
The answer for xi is -77.4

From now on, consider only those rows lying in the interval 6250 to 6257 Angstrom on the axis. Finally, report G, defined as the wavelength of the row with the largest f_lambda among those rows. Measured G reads 6253.85 Angstrom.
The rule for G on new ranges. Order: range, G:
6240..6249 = 6243.78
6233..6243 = 6239.46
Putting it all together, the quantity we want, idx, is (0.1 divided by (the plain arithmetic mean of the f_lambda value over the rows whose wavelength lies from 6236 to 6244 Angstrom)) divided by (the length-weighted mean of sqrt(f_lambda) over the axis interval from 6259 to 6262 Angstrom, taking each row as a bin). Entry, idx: 0.0031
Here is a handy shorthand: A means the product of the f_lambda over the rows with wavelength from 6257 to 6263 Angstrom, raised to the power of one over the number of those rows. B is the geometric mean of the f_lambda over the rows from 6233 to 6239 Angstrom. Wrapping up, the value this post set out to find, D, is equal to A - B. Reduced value 1.4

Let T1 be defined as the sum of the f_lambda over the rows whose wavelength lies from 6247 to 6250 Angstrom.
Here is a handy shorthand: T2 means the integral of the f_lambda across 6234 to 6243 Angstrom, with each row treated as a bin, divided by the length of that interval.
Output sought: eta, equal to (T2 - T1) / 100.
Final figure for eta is -0.11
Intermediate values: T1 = 20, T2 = 9.3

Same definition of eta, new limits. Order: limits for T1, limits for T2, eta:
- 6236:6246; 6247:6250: -0.57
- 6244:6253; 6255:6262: -0.49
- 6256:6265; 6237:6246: -0.55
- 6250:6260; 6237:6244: -0.69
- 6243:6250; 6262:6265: -0.39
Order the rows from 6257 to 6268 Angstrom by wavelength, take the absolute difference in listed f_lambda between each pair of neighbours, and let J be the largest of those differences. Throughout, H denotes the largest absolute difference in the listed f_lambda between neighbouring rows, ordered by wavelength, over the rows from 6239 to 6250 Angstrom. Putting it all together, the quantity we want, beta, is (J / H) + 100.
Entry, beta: 101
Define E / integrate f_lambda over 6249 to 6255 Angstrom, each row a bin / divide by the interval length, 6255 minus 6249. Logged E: 11.1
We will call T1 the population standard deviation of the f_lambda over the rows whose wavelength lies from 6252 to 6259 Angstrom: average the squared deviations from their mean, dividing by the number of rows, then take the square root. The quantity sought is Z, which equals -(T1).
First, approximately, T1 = 0.61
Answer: -0.61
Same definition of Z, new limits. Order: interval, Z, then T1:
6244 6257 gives -0.98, 0.98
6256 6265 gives -1.31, 1.31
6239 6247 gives -0.82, 0.82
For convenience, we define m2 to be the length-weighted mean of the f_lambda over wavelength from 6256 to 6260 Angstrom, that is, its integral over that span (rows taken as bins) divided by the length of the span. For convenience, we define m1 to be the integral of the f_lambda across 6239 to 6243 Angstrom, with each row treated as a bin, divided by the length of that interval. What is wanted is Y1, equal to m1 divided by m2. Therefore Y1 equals 0.82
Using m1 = 9.3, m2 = 11.3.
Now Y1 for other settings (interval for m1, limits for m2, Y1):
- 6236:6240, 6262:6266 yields 0.92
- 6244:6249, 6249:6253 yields 0.88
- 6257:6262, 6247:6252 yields 1.08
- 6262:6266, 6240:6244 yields 1.11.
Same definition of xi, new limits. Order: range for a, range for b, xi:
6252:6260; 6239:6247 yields -90.7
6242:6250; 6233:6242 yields -77.4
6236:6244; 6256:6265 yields -76.1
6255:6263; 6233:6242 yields -86.1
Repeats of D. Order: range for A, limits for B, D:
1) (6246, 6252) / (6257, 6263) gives -0.5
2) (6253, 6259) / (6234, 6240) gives 1.6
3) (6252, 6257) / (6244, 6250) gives 1.7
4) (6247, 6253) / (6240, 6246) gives 1.0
